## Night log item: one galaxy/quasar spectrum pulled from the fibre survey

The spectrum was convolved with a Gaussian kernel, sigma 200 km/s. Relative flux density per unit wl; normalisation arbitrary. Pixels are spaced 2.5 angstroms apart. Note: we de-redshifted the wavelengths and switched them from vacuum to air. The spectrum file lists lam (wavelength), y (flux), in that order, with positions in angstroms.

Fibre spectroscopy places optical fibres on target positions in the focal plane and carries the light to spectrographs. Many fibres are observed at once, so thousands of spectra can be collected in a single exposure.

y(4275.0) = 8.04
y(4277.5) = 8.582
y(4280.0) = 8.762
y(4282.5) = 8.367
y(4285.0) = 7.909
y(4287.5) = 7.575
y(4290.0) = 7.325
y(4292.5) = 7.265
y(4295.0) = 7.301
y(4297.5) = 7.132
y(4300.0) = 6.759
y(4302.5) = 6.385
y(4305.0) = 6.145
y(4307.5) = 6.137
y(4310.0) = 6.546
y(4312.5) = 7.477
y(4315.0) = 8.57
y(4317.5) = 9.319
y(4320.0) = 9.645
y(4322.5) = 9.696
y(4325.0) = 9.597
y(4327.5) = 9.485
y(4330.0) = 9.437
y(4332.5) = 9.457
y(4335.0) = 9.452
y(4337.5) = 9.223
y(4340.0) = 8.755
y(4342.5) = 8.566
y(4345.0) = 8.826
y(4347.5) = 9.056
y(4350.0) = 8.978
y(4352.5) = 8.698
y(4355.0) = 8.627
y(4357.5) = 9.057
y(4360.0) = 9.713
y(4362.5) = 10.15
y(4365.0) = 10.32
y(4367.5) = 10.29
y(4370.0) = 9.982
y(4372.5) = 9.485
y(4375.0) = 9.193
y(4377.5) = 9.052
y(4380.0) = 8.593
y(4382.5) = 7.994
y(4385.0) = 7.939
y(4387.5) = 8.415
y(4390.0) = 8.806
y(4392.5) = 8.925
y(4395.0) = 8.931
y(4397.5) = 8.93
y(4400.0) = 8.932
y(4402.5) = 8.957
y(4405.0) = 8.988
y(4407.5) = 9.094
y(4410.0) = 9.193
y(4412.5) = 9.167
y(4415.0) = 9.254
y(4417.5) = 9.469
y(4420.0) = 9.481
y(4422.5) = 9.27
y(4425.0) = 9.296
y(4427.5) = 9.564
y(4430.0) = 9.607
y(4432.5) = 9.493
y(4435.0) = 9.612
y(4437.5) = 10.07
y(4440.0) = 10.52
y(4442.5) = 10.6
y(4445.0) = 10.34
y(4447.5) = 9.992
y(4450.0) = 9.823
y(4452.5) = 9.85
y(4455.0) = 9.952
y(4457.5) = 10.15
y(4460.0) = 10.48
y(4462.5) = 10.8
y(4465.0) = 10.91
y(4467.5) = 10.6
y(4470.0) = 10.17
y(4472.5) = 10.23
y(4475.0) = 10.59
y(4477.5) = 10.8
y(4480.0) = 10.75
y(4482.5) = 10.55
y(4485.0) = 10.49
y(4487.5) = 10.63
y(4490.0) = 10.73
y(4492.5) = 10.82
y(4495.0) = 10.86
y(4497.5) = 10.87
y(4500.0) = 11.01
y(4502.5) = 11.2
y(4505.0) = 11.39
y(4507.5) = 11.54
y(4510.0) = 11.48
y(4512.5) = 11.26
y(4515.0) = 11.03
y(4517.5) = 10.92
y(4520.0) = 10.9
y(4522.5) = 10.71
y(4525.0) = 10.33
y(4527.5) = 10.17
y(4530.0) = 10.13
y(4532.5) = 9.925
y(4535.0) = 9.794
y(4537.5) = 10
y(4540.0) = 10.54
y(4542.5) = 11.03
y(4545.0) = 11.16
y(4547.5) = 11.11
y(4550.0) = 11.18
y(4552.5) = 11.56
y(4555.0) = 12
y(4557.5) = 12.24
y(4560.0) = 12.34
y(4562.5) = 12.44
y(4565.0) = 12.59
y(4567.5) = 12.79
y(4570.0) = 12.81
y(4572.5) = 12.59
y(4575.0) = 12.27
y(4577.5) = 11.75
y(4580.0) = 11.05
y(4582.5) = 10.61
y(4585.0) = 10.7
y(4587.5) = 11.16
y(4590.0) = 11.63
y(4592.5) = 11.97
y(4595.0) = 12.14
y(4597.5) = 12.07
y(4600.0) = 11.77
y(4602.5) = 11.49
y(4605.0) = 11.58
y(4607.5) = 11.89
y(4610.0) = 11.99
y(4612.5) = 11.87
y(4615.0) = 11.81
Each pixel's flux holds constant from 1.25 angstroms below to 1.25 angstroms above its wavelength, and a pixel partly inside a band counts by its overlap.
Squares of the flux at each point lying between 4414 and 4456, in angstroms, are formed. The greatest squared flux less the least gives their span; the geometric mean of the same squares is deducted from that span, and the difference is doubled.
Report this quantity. -137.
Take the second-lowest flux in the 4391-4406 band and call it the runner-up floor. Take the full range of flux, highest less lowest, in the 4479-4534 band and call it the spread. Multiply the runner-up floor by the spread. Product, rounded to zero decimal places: 14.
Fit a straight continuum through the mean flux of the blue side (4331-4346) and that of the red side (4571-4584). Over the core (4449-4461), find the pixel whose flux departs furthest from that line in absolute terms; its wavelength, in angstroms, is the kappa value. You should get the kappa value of 4452.5 angstroms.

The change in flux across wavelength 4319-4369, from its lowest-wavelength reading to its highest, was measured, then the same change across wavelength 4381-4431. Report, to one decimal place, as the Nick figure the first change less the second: -1.0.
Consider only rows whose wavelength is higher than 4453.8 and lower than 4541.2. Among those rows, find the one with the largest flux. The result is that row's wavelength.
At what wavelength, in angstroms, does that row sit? 4507.5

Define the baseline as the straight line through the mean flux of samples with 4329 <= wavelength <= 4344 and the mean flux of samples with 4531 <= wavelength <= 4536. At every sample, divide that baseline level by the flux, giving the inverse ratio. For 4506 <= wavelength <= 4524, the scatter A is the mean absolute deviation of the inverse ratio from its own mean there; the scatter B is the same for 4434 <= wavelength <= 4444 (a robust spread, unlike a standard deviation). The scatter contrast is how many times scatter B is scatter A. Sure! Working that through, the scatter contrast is 1.46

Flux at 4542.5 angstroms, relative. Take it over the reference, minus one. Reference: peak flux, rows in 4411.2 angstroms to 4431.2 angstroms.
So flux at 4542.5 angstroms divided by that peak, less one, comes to 0.15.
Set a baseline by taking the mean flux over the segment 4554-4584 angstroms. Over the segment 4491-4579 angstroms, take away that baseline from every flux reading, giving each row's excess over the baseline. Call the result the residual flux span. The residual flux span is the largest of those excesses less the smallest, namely 3.0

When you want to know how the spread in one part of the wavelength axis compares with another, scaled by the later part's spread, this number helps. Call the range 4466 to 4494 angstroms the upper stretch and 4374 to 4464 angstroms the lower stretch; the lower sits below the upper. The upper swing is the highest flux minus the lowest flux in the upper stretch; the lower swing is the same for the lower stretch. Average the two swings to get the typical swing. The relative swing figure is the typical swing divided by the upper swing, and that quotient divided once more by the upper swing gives 4.2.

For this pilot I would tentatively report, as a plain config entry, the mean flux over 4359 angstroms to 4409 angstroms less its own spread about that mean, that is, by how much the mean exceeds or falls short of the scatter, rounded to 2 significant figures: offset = 8.5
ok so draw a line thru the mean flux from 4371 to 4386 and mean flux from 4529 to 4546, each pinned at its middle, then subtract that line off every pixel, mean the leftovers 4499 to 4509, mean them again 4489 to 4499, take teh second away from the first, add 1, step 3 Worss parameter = 1.4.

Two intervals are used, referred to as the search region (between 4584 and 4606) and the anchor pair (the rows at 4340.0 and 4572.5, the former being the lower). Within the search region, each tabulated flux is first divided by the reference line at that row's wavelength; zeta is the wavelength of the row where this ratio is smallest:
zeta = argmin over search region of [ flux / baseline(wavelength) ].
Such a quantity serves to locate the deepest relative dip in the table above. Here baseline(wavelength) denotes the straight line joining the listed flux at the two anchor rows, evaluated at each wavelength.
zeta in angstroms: 4585.0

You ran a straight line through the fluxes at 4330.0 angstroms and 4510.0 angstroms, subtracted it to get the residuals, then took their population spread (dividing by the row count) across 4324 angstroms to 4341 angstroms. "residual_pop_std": 0.310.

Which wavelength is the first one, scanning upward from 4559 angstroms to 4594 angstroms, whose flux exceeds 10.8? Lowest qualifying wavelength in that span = 4560.0 angstroms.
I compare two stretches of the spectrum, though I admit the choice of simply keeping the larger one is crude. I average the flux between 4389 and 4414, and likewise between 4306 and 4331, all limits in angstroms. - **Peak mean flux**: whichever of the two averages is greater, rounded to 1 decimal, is 9.0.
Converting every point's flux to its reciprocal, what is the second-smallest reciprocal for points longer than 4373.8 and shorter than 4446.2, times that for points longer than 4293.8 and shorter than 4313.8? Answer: 0.0130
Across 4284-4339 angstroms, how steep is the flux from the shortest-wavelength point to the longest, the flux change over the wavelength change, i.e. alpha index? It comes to 0.025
